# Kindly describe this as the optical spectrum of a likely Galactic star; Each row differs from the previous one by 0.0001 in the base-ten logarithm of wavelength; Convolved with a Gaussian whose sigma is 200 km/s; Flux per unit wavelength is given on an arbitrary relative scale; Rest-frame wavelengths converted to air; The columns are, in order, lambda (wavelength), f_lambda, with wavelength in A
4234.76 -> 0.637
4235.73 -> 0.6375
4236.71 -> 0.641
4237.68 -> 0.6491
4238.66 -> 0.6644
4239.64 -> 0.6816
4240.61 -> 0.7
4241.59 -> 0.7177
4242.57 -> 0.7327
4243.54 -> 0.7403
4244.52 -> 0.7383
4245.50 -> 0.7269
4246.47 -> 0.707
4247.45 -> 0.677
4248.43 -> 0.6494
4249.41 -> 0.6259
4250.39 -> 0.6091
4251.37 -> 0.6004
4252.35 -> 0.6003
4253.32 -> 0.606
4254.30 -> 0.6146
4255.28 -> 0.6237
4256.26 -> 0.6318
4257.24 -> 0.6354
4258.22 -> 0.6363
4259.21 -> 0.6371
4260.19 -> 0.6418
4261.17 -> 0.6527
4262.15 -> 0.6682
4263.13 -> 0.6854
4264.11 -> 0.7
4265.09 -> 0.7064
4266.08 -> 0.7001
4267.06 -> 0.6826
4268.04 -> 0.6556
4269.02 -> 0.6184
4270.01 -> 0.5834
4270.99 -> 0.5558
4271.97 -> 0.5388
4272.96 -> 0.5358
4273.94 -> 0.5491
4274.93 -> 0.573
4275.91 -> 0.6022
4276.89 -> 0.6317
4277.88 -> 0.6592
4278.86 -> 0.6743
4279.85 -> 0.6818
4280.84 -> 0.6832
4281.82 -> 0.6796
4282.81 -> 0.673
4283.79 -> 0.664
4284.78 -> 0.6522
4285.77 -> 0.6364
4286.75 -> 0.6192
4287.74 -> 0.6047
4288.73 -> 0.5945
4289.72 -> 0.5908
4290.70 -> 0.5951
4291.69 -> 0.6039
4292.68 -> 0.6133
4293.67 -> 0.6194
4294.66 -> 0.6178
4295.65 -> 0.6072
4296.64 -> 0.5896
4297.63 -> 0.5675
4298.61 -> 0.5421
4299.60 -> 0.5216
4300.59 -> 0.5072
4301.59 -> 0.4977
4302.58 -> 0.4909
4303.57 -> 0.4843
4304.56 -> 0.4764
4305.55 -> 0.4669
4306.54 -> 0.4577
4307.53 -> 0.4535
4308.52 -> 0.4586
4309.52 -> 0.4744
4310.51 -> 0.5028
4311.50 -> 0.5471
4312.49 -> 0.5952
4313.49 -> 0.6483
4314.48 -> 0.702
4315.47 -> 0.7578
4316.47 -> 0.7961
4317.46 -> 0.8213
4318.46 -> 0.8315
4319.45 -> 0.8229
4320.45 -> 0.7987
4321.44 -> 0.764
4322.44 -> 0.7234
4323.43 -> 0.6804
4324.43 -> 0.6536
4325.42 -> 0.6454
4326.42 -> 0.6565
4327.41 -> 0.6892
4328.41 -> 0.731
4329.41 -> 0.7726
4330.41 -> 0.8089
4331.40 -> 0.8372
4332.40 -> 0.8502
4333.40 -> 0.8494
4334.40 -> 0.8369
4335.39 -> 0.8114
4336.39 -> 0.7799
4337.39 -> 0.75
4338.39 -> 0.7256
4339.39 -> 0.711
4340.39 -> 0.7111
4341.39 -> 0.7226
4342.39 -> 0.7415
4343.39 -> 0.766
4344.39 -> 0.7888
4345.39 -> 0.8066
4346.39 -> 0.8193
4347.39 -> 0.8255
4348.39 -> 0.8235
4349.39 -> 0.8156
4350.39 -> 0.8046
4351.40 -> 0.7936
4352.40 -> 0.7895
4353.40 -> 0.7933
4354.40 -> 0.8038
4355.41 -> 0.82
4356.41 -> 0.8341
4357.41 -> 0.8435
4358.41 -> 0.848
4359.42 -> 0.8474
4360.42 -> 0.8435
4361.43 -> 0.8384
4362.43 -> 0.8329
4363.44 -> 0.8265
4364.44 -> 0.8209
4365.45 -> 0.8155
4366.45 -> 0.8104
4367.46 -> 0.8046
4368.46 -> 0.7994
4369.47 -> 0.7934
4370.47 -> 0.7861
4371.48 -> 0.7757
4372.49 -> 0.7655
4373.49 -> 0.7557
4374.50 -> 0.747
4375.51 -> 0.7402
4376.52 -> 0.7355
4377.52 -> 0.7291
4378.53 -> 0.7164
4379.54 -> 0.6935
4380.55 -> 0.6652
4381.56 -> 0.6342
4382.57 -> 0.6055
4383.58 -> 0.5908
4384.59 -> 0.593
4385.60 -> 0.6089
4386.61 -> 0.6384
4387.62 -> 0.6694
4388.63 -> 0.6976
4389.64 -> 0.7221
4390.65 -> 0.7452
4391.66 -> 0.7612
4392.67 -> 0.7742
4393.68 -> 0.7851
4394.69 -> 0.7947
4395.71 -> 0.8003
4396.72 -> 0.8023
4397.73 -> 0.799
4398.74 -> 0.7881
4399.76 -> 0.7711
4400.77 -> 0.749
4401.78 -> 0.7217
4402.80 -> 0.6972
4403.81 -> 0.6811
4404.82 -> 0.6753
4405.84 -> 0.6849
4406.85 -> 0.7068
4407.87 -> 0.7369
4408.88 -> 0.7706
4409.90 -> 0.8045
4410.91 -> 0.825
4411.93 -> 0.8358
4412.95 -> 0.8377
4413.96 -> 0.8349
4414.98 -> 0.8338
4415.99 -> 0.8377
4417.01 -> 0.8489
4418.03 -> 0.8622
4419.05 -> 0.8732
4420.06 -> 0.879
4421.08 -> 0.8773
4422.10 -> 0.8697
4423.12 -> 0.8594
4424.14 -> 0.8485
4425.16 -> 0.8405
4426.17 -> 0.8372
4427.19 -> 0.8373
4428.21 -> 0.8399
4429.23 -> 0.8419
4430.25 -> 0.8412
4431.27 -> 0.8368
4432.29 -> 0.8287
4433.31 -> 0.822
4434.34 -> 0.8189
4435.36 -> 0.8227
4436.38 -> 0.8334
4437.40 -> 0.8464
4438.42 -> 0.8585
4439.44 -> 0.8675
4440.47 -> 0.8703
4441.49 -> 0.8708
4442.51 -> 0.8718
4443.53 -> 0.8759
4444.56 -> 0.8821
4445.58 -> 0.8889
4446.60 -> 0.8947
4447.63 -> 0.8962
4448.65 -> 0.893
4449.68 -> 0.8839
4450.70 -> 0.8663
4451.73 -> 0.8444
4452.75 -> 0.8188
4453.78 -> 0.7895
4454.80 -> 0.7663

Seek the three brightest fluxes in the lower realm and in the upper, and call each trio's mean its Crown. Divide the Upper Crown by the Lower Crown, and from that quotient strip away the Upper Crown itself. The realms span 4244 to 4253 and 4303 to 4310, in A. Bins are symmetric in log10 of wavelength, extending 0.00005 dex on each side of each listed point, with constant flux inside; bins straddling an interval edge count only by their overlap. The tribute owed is 0.18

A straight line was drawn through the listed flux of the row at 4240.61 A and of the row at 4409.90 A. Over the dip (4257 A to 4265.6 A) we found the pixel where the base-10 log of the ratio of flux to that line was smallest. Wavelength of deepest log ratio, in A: 4257.24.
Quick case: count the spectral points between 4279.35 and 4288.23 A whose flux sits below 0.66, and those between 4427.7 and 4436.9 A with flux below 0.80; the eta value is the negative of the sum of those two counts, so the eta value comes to -4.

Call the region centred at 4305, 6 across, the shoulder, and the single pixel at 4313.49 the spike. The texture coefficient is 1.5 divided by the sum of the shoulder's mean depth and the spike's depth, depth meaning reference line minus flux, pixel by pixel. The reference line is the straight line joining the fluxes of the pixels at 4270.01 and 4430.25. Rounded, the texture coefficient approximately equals 9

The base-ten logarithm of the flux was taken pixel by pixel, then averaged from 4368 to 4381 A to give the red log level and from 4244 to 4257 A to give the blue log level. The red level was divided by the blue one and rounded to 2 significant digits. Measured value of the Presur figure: 0.67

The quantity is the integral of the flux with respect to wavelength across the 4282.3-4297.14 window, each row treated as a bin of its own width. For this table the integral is 9.2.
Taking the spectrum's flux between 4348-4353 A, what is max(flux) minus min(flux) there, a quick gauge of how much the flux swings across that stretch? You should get 0.034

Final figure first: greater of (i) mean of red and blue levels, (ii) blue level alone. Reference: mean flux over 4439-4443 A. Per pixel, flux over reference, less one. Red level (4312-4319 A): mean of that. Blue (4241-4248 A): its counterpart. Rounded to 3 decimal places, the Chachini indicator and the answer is -0.163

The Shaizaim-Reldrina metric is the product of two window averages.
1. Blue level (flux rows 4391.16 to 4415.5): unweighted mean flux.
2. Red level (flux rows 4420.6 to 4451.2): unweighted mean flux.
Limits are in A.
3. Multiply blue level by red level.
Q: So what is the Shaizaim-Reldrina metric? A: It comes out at 0.66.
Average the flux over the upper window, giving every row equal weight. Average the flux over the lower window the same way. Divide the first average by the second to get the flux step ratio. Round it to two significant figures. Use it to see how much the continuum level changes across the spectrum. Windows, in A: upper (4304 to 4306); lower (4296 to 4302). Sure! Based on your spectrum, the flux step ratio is 0.88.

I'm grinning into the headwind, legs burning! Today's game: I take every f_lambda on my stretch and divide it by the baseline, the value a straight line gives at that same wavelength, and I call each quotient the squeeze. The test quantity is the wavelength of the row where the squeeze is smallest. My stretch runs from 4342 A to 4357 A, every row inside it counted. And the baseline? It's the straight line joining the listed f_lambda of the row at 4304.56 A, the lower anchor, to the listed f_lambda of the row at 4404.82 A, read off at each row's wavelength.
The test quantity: 4342.39 A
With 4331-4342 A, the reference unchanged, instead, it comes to 4340.39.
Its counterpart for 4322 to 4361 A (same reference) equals 4325.42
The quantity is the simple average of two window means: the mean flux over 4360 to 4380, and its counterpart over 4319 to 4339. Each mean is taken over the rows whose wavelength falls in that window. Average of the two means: 0.770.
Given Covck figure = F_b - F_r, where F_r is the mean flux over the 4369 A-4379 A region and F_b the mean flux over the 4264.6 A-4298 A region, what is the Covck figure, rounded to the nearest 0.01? -0.13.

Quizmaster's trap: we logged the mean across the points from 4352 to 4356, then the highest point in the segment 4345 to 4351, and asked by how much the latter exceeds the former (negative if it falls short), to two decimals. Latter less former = 0.02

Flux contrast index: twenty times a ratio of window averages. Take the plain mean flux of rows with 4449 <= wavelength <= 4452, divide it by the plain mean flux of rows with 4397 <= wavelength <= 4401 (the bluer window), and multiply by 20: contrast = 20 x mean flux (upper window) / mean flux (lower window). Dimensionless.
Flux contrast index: 22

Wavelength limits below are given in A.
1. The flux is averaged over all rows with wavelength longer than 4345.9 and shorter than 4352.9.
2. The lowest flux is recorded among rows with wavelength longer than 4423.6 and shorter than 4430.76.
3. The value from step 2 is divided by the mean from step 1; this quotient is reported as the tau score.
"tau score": 1.03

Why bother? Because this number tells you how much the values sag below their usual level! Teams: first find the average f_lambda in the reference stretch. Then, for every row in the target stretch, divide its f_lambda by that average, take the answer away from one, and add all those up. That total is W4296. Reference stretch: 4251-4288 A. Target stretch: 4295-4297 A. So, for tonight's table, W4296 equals 0.11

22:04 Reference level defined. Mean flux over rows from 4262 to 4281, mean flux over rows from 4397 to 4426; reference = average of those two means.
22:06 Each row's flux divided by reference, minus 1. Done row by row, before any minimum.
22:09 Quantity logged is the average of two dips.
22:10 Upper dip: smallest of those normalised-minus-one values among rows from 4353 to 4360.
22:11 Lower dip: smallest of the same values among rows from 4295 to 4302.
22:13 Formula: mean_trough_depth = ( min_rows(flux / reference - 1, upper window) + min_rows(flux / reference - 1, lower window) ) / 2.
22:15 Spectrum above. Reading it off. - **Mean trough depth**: -0.10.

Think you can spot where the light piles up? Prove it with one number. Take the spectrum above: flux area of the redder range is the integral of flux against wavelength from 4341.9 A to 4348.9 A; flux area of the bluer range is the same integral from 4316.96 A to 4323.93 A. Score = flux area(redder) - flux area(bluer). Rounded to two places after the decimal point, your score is 0.16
